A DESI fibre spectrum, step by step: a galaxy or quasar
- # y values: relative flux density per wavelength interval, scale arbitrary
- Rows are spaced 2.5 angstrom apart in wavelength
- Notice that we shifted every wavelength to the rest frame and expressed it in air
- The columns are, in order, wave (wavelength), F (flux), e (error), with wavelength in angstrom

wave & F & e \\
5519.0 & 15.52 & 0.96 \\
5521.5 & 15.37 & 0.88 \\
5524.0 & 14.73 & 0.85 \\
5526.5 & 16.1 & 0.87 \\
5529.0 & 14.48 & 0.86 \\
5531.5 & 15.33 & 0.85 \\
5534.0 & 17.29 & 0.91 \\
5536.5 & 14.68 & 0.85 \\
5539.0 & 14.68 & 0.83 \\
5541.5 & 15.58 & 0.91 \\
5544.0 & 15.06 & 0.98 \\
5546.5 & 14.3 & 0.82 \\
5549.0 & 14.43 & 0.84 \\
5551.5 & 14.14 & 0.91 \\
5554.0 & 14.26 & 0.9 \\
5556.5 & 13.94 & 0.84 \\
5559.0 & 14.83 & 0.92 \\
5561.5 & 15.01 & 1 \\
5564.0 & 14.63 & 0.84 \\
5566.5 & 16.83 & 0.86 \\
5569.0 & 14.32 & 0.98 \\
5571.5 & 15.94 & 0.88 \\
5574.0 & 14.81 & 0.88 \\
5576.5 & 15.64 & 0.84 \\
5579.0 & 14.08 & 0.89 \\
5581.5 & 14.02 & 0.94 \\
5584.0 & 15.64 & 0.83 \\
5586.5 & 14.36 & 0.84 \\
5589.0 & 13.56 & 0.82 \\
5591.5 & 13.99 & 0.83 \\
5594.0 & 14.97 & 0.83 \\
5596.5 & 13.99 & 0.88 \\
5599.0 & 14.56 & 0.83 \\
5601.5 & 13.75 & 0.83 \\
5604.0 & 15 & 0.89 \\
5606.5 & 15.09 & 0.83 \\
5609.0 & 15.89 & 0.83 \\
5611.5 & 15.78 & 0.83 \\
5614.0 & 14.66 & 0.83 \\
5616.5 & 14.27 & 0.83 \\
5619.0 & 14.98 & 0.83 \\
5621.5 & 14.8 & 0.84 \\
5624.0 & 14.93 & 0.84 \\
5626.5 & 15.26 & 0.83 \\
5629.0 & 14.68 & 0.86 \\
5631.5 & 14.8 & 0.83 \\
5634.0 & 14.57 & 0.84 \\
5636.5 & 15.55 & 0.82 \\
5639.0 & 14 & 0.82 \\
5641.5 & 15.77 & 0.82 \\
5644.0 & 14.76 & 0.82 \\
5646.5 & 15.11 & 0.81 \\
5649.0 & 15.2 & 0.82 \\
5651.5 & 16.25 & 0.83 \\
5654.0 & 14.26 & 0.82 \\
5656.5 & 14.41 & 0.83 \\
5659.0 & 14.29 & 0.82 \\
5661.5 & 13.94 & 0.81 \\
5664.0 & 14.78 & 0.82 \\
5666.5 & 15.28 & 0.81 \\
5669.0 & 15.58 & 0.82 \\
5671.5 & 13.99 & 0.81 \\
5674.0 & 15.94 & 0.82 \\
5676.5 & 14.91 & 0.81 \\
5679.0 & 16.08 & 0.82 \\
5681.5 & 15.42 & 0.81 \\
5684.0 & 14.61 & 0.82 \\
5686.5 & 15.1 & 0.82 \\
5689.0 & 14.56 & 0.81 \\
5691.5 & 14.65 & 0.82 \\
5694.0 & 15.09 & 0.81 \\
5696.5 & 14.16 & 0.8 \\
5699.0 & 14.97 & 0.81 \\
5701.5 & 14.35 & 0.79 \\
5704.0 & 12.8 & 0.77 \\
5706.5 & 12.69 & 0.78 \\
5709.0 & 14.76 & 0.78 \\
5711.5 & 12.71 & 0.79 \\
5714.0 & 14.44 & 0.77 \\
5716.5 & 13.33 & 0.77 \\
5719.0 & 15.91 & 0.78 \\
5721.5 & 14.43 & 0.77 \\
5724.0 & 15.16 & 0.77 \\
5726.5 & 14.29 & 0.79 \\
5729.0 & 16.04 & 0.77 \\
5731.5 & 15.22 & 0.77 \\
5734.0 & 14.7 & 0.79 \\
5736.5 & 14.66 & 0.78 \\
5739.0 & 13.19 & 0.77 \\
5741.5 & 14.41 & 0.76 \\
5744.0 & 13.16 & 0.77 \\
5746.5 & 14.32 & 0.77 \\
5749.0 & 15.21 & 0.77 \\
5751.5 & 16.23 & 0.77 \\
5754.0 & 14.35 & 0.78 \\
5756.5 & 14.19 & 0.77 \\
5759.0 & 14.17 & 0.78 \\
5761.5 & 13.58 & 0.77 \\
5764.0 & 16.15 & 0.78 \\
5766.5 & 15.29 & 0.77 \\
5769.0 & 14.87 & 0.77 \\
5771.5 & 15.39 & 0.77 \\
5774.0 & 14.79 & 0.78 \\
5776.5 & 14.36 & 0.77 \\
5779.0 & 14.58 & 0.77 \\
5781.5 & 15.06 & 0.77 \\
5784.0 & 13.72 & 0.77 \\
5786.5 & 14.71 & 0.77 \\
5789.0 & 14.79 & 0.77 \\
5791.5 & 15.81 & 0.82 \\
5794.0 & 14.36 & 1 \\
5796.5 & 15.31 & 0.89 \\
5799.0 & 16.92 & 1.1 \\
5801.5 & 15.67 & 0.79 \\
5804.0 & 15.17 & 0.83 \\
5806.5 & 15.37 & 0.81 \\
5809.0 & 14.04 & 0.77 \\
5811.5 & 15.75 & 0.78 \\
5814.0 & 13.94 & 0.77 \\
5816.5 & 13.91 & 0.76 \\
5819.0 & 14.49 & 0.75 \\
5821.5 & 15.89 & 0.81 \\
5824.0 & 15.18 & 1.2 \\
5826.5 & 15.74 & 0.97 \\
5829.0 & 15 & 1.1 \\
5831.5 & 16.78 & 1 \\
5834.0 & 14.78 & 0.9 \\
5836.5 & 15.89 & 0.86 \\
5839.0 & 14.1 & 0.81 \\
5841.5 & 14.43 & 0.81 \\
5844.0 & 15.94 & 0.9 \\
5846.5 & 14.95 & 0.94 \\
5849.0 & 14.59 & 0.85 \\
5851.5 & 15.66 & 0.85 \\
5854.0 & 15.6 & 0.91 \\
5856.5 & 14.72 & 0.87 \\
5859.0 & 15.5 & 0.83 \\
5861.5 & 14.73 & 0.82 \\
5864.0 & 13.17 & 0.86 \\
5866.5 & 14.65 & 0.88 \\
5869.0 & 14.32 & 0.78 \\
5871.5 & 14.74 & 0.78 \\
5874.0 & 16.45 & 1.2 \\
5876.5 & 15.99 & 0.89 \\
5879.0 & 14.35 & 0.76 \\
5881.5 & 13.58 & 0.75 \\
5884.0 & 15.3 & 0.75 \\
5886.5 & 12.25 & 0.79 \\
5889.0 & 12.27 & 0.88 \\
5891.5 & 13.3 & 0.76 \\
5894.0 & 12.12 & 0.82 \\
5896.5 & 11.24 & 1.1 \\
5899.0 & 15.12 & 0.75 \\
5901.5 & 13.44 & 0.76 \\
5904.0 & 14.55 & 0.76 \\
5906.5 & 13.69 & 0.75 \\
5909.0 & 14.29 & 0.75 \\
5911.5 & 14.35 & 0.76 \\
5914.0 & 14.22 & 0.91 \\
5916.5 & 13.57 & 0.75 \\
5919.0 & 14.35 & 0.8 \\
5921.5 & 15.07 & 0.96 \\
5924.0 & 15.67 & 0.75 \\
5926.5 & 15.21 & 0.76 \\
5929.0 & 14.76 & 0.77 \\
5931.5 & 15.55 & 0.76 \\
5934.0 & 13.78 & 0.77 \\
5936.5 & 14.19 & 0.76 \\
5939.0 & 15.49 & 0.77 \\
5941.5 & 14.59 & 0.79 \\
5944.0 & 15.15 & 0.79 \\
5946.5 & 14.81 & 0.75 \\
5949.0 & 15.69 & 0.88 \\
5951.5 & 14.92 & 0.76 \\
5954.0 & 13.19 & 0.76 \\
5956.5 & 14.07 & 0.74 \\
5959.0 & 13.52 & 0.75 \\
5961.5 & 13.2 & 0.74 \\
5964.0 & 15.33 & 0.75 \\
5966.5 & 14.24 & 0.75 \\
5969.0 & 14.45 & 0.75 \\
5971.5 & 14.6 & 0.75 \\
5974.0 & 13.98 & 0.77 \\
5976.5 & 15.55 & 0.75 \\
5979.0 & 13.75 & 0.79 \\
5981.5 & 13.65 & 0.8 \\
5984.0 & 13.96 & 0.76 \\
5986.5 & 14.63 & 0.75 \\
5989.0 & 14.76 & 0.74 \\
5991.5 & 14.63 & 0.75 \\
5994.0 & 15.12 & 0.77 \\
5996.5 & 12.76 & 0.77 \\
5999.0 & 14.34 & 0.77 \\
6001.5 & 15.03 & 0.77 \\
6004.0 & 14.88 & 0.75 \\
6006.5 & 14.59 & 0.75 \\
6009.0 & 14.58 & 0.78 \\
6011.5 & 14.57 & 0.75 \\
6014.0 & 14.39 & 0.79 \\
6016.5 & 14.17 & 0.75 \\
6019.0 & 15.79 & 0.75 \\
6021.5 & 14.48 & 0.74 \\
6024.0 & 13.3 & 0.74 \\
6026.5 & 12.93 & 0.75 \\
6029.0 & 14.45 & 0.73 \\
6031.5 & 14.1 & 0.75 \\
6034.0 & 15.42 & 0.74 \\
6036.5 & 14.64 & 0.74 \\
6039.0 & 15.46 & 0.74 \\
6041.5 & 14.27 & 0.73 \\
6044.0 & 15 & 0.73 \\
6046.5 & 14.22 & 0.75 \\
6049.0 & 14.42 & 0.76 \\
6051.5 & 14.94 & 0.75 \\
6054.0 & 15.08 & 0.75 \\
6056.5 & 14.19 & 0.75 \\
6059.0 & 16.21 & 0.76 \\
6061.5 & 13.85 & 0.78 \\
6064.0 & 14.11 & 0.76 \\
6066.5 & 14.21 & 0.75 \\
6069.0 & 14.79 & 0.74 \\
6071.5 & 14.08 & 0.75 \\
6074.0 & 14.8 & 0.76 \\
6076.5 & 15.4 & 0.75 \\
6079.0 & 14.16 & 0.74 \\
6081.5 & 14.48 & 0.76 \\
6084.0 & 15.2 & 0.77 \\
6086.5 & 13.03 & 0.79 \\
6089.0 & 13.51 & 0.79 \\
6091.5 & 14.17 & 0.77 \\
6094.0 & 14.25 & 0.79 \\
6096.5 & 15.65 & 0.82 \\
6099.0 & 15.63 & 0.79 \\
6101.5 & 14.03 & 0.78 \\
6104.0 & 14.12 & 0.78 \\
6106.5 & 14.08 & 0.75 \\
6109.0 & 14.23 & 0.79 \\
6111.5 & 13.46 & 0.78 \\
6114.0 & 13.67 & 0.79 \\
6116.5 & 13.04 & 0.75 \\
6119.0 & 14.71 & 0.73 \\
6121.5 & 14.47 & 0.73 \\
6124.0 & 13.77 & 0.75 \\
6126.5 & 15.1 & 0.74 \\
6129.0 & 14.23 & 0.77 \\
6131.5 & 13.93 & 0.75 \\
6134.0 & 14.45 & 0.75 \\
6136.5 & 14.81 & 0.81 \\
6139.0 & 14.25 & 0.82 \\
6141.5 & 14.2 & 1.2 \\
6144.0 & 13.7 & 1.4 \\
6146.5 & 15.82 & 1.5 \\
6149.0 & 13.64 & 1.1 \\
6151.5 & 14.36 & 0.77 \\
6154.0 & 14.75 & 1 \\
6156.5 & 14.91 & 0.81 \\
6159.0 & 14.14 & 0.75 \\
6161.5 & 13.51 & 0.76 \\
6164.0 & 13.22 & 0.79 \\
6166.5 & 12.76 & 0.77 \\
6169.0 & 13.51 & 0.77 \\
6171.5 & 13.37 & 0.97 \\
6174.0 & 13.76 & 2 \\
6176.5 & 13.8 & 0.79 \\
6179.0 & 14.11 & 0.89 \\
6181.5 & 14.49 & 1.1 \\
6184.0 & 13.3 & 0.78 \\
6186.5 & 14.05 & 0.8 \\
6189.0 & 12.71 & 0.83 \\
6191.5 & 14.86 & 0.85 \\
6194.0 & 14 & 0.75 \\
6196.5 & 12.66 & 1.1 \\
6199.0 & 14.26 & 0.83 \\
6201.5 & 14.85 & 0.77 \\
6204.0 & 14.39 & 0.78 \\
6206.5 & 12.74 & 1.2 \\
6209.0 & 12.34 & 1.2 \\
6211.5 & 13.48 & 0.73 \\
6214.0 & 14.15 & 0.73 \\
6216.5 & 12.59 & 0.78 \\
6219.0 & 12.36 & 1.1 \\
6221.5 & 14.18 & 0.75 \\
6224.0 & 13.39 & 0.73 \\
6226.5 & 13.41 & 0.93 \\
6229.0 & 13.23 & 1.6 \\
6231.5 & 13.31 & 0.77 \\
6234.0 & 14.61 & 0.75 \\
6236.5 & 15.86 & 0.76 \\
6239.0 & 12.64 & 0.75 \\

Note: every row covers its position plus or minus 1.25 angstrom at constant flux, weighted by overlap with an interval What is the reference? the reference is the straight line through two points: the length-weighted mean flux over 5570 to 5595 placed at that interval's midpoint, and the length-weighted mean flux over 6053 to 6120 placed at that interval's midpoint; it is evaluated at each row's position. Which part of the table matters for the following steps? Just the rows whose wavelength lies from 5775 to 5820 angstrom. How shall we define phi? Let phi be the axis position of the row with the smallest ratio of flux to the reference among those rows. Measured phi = 5784.0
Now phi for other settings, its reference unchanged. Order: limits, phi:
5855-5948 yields 5896.5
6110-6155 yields 6116.5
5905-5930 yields 5916.5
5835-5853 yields 5839.0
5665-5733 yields 5706.5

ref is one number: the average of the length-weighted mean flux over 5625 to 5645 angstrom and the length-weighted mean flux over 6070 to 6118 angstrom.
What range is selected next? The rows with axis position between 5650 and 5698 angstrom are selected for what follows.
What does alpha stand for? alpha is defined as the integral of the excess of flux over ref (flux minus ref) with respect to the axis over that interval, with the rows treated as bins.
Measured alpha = 15.1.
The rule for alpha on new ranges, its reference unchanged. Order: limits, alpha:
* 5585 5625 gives 2.8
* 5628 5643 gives 4.5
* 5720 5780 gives 6.4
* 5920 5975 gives 0.9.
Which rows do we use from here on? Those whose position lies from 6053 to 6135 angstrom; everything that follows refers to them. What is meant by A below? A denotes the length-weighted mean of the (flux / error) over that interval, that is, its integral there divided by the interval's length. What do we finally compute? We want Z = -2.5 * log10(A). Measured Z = -3.19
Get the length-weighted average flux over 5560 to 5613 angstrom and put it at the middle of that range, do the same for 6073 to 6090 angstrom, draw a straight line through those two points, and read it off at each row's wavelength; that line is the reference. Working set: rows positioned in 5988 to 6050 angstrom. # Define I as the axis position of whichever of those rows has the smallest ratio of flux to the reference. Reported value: 5996.5 angstrom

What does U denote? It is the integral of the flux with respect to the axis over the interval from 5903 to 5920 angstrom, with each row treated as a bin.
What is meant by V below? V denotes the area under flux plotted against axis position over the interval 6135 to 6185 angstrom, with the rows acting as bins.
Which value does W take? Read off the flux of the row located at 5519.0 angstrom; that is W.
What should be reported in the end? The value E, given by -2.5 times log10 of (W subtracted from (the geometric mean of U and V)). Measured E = -6.49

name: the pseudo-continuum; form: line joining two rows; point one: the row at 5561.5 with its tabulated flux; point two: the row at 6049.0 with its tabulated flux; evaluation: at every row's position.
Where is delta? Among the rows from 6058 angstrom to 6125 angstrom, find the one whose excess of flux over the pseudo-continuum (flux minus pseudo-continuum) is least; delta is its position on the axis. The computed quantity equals 6086.5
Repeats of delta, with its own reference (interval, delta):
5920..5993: 5954.0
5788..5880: 5864.0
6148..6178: 6166.5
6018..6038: 6026.5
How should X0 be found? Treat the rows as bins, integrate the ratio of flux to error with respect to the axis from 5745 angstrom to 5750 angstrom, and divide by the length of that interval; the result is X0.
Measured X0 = 19.0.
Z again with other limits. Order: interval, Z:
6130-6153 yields -2.96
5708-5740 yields -3.18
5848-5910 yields -3.09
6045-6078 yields -3.22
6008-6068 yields -3.22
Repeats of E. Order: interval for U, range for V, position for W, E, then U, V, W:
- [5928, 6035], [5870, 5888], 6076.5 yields -6.99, 1546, 263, 15.4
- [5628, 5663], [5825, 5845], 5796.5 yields -6.46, 519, 306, 15.31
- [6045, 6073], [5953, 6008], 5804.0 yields -6.85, 408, 786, 15.17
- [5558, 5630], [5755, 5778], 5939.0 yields -6.92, 1068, 339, 15.49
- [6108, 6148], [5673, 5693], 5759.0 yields -6.51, 569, 303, 14.17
